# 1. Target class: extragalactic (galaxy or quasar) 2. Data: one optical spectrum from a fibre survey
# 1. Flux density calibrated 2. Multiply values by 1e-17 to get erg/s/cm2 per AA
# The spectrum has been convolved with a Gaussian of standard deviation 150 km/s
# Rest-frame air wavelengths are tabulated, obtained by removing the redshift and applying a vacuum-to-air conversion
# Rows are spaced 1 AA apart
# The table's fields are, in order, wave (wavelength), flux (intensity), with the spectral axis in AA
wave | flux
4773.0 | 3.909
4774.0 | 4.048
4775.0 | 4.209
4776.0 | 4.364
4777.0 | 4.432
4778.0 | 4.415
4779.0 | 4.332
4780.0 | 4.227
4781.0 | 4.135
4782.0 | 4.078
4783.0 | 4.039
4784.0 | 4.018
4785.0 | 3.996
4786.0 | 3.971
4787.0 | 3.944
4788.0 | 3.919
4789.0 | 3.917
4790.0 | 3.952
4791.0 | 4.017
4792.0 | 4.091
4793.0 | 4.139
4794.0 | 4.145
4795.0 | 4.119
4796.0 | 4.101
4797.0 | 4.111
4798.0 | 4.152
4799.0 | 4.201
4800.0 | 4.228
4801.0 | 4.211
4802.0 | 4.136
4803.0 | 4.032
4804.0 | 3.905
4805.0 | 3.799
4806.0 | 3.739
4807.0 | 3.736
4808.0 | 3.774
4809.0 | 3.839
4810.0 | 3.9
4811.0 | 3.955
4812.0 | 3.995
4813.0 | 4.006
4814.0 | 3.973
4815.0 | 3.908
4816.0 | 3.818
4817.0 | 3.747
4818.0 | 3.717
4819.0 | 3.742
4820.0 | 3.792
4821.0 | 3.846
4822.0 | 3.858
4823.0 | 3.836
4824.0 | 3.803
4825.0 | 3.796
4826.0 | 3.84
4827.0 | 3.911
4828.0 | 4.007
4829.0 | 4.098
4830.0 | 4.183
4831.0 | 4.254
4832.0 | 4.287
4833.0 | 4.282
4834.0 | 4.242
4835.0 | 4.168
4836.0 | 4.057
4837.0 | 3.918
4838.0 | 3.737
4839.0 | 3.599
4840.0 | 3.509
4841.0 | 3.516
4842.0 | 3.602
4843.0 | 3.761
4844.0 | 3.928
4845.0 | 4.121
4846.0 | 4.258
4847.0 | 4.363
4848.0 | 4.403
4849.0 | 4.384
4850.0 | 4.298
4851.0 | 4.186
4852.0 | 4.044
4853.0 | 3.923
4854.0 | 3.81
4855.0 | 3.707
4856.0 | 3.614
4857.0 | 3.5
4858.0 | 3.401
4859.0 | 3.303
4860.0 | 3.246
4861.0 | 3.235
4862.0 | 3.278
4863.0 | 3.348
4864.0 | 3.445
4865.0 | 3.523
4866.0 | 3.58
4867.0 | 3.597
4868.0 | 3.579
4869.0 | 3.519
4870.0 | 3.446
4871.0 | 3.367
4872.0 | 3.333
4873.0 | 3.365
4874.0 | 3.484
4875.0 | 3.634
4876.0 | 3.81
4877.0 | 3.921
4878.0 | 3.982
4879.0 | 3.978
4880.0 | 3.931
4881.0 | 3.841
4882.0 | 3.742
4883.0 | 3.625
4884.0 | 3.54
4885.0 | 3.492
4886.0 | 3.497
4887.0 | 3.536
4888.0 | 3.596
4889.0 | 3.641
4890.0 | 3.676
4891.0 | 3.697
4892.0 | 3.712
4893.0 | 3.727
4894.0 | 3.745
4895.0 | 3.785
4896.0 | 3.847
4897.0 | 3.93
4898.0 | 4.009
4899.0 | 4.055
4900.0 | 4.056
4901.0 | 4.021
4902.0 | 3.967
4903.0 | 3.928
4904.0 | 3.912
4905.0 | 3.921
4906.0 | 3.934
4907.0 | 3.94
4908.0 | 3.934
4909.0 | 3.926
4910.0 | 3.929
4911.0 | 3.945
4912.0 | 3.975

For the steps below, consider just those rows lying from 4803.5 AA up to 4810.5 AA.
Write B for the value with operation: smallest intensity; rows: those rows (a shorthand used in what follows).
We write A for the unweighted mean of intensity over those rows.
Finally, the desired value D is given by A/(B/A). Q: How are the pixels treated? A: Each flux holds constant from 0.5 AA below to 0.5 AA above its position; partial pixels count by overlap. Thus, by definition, 3.89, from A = 3.8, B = 3.736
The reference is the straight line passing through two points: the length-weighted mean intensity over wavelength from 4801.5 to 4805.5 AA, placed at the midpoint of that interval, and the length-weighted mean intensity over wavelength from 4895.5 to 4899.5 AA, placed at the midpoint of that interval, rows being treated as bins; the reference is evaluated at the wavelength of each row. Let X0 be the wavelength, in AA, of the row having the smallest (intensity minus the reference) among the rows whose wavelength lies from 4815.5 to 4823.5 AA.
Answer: 4818.0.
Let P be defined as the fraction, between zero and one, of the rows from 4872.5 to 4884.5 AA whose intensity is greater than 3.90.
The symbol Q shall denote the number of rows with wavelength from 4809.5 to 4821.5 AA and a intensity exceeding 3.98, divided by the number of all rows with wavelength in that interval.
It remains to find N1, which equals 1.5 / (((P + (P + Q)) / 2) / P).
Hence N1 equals 1.20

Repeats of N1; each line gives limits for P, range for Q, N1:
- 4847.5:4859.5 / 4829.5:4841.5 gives 0.95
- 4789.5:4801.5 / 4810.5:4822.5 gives 1.38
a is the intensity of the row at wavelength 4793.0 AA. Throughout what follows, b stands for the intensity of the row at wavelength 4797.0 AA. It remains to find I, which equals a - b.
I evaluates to 0.0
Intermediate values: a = 4.139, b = 4.111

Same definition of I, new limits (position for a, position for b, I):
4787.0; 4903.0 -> 0.0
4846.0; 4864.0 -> 0.8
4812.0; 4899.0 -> -0.1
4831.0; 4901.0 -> 0.2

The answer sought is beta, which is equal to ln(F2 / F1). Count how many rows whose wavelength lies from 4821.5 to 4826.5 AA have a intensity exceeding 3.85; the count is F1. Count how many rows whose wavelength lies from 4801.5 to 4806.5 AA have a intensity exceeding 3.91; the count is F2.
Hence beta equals 0.69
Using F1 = 1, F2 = 2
